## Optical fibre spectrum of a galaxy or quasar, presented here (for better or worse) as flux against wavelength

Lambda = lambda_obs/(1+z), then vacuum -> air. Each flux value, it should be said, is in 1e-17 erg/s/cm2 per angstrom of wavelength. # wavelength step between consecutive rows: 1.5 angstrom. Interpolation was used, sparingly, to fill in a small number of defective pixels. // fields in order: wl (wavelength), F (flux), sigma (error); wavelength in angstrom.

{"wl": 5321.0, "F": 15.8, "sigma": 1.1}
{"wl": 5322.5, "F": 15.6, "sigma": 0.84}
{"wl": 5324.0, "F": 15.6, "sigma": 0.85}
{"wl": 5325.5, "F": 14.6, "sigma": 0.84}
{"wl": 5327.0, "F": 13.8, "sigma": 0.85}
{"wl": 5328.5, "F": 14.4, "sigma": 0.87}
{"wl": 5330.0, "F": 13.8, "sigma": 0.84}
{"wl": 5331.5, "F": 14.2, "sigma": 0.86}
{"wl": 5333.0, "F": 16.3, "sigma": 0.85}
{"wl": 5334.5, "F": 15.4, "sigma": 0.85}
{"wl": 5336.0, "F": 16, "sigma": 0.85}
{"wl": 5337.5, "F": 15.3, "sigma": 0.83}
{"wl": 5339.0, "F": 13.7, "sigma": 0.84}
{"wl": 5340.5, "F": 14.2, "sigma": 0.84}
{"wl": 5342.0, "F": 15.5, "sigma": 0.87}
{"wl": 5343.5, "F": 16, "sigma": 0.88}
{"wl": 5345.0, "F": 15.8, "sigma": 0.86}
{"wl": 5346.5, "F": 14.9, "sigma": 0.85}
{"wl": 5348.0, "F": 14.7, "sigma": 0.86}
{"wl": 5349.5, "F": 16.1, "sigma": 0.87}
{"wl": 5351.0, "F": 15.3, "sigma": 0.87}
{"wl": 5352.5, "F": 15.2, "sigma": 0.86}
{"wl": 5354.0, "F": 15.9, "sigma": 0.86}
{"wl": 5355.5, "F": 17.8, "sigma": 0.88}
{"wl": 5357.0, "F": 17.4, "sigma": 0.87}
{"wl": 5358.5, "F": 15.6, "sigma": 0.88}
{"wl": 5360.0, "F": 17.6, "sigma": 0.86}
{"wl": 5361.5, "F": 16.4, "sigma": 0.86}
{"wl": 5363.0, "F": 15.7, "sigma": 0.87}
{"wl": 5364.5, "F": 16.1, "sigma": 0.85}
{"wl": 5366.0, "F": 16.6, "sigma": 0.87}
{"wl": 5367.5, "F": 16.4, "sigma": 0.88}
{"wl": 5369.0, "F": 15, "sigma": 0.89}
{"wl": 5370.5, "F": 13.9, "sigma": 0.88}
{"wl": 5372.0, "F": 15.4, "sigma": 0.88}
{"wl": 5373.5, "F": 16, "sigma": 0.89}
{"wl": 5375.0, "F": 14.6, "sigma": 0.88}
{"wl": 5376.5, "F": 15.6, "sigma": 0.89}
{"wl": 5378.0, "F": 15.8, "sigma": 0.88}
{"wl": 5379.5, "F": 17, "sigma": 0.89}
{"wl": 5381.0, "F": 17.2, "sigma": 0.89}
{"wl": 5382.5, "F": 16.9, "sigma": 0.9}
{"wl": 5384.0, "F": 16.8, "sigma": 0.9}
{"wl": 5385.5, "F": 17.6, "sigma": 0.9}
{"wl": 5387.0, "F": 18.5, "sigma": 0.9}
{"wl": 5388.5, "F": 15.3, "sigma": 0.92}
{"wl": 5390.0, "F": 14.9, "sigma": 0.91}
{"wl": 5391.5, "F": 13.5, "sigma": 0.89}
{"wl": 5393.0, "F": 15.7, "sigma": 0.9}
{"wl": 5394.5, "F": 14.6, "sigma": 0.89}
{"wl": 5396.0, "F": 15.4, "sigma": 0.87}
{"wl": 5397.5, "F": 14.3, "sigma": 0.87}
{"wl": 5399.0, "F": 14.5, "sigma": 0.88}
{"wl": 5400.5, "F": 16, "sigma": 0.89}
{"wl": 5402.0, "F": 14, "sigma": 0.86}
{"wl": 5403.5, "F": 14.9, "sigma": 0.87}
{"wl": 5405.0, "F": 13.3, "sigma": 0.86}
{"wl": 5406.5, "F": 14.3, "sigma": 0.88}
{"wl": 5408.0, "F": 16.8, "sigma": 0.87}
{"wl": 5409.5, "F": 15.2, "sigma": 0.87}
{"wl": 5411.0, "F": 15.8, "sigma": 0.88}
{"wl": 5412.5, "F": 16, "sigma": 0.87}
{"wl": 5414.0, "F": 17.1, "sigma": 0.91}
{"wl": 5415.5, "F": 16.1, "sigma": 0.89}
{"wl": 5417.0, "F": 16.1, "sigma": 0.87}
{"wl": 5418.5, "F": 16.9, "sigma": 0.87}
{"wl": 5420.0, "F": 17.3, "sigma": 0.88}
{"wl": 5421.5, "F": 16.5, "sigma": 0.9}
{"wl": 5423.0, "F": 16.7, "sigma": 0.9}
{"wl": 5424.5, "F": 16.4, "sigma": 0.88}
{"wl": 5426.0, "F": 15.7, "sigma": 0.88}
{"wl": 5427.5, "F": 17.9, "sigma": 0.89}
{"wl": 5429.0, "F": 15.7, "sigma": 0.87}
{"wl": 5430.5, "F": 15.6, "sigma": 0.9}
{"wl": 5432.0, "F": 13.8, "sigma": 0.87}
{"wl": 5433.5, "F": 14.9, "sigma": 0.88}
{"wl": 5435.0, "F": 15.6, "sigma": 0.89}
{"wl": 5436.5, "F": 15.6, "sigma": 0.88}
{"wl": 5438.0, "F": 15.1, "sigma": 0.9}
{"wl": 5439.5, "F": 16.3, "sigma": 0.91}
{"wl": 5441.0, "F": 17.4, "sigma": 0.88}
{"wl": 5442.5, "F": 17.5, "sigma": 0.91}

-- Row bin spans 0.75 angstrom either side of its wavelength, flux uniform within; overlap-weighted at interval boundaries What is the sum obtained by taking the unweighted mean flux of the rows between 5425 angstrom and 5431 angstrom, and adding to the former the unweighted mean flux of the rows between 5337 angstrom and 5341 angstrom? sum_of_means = 30.6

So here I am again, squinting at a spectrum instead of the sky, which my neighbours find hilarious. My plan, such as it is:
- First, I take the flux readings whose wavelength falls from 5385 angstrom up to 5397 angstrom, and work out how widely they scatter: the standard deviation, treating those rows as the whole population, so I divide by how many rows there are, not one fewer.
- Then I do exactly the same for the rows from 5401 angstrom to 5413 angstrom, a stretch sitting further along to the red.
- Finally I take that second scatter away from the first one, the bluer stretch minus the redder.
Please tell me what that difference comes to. 0.44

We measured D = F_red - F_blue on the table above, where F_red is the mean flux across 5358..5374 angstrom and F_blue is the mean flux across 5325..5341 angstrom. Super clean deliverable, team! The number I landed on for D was 1.2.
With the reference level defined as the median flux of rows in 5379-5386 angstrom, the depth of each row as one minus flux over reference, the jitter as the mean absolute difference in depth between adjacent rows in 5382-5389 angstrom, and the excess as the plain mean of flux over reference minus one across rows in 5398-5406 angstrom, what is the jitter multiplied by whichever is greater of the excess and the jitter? 0.0054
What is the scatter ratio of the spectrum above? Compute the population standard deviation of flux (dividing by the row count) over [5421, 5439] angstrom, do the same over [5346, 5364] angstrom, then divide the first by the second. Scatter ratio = 1.0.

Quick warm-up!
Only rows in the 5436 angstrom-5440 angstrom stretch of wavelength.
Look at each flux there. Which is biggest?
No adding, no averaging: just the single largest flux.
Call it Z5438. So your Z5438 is 16.3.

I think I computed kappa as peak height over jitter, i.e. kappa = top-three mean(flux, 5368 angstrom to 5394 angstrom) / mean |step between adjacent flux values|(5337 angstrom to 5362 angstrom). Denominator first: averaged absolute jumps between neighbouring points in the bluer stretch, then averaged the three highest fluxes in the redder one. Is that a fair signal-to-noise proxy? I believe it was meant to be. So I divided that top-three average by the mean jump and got 18.34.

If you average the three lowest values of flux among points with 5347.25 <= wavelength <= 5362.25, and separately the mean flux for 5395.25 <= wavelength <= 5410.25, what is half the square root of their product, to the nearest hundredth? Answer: 7.48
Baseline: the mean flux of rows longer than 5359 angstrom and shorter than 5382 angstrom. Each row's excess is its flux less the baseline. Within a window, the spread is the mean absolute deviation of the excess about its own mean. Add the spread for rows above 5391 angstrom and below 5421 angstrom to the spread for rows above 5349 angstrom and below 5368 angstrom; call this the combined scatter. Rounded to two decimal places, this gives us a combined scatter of 1.65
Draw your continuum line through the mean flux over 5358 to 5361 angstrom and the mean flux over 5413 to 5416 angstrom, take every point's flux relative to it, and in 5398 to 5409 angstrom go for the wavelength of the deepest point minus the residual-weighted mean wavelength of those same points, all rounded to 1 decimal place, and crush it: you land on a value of 1.8 angstrom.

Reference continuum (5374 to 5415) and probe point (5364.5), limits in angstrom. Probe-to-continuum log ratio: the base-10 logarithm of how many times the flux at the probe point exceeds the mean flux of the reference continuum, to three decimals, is 0.013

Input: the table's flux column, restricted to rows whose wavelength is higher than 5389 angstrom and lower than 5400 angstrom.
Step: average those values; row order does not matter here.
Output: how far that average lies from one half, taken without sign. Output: 14.2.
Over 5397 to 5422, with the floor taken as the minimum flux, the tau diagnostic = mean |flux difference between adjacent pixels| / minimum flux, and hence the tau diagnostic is 0.076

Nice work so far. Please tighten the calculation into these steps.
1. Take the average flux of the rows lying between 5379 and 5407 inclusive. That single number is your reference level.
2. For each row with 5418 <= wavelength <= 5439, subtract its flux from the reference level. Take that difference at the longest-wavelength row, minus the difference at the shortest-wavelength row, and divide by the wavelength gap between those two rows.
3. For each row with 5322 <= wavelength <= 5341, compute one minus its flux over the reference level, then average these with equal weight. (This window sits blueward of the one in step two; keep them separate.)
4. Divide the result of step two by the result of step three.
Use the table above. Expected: 2.1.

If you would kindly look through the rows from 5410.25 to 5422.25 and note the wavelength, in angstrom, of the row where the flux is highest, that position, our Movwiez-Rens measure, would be 5420.0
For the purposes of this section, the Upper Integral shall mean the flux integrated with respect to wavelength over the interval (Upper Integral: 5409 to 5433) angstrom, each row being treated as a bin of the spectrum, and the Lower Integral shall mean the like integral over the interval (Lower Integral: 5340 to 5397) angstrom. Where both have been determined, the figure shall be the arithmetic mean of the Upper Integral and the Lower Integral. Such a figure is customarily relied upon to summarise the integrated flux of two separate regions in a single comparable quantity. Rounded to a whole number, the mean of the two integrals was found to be 646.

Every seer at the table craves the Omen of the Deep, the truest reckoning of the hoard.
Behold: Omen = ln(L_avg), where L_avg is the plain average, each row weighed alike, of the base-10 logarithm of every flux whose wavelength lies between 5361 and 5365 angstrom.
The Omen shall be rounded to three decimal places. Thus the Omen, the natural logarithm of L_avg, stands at 0.187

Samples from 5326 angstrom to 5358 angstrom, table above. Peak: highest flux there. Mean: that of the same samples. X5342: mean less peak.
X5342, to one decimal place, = -2.5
